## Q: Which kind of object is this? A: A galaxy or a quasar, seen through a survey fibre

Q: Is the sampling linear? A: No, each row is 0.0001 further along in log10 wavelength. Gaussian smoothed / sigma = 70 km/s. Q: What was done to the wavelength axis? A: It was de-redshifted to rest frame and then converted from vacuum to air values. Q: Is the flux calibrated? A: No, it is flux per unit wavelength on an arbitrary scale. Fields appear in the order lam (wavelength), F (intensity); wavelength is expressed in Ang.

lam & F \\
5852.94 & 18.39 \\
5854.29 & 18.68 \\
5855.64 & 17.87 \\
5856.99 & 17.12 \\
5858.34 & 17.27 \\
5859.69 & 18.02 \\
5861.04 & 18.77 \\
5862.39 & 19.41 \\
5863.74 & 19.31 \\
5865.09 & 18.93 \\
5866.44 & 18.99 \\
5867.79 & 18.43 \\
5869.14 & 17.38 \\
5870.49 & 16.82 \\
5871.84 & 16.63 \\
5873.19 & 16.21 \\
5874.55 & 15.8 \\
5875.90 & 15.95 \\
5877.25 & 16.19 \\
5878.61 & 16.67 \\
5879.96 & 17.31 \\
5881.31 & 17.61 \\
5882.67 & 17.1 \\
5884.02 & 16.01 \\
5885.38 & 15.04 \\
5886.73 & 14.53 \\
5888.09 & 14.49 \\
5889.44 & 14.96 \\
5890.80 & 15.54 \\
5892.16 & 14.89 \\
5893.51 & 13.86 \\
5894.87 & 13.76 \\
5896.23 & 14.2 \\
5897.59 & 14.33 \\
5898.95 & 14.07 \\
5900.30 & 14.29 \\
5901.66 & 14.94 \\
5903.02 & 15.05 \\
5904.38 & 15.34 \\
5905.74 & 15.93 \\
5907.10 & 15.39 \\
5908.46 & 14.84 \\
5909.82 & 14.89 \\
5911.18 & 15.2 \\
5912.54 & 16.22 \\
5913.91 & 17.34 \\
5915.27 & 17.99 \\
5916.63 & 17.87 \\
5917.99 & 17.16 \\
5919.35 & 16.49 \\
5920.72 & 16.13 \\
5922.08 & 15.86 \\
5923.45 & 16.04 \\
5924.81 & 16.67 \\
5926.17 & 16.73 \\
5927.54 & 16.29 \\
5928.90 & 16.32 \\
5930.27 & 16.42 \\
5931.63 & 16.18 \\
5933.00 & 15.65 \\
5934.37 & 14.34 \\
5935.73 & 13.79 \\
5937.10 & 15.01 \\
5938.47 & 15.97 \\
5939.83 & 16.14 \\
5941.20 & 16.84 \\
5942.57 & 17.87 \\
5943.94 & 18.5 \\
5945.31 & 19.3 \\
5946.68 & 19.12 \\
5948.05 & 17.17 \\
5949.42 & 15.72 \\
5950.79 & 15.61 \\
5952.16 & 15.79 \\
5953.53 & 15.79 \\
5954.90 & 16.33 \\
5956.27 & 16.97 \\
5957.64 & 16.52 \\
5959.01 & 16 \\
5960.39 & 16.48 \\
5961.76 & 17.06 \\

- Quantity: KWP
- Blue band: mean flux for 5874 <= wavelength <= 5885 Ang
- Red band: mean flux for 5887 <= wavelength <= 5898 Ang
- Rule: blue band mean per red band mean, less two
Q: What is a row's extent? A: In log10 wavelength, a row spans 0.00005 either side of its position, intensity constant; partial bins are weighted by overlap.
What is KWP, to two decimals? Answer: -0.86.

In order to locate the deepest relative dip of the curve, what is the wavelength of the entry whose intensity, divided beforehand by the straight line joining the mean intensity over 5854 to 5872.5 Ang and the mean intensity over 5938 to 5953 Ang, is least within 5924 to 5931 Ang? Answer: 5927.54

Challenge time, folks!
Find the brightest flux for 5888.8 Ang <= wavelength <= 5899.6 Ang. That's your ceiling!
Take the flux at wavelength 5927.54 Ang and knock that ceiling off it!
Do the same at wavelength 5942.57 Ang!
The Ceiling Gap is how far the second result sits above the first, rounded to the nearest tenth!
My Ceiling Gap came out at 1.6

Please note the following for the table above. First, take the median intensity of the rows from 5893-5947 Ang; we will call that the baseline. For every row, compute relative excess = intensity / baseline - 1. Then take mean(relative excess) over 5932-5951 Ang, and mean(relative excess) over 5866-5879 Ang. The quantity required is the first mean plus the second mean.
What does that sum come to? 0.09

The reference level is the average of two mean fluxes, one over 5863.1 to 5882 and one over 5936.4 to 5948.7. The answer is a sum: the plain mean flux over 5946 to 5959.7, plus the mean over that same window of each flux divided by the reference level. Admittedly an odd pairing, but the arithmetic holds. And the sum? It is 17.46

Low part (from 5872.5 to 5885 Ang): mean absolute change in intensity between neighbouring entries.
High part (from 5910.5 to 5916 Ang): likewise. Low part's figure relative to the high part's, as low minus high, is -0.5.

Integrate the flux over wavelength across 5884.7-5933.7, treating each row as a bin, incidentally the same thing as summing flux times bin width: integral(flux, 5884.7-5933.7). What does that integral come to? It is 763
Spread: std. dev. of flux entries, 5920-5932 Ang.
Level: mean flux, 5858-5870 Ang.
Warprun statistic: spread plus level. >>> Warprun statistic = 18.8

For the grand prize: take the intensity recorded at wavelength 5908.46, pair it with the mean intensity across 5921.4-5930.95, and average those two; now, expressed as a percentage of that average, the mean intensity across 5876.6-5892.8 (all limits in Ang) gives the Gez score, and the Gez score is 102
